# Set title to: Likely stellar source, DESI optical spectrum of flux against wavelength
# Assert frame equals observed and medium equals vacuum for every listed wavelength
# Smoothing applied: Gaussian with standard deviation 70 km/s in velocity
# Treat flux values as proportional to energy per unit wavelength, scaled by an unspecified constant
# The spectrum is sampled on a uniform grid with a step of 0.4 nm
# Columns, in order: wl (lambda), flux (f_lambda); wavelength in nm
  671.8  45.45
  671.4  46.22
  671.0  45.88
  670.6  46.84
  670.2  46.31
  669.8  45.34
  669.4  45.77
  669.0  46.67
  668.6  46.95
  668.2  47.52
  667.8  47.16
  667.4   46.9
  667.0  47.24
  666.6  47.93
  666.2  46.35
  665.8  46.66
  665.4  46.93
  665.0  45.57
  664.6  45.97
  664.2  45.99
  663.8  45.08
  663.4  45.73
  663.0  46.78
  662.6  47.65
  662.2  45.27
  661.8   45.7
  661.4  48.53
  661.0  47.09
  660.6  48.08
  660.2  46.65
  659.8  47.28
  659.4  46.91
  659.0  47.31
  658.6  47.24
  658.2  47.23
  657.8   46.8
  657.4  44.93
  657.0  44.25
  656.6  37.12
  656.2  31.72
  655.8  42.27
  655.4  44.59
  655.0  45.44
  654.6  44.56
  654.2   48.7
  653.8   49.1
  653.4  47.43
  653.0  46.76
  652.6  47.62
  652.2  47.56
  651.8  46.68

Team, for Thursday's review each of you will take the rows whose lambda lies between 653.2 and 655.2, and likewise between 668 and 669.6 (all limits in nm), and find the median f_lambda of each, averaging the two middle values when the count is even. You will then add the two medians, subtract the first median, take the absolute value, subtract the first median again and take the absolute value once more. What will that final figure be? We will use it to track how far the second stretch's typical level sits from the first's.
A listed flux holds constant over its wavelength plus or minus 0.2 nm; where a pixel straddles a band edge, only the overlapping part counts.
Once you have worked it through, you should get 0.62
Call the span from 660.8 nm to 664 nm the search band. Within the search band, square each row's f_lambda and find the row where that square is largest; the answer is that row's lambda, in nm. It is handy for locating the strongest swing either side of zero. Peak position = 661.4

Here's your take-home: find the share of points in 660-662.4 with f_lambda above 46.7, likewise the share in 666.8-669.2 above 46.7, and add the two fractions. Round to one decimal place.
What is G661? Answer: 1.3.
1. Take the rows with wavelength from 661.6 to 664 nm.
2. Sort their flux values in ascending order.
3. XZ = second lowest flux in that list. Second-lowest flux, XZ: 45.27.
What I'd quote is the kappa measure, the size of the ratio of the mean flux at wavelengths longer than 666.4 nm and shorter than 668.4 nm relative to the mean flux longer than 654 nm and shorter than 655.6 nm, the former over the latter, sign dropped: 1.03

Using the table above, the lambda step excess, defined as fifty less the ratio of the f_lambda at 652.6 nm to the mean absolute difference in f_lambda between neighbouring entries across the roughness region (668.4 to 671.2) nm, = -20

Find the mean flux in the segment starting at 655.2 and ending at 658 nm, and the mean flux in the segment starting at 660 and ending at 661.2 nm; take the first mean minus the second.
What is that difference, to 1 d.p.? -5.6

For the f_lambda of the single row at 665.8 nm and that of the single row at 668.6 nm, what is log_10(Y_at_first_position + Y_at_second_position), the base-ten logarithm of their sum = 1.97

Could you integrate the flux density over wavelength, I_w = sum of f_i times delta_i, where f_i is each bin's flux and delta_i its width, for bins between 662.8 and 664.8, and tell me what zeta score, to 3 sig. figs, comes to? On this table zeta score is 91.8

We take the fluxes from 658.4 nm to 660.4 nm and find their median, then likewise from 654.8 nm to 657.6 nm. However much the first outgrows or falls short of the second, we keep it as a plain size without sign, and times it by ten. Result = 30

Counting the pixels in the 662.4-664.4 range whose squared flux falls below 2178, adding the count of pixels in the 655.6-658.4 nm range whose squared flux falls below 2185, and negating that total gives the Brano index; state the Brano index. -8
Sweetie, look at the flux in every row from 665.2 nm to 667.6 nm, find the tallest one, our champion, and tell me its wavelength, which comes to 666.6 nm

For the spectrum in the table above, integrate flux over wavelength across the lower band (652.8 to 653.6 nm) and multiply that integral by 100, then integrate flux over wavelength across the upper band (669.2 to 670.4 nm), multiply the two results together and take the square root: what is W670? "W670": 455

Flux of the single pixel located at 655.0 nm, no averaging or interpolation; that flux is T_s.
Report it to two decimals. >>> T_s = 45.44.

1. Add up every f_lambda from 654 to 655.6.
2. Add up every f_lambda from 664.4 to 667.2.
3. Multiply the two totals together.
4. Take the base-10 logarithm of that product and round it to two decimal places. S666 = 4.78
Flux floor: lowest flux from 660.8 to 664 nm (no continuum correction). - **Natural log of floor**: 3.808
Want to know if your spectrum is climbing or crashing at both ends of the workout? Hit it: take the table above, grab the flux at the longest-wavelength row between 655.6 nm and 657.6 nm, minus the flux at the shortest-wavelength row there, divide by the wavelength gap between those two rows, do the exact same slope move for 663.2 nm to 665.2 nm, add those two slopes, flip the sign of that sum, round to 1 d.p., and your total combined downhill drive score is -1.6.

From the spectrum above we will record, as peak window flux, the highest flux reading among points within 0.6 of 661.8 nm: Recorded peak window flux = 48.53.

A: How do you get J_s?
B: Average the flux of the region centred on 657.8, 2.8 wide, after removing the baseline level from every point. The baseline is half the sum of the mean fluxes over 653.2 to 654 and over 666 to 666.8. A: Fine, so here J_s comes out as -2.7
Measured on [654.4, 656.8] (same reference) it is -6.8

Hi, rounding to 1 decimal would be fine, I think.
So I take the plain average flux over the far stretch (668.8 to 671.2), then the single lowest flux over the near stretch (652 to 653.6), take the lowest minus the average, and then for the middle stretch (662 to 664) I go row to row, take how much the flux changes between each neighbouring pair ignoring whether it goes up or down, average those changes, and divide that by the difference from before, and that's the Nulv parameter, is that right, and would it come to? 2.0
